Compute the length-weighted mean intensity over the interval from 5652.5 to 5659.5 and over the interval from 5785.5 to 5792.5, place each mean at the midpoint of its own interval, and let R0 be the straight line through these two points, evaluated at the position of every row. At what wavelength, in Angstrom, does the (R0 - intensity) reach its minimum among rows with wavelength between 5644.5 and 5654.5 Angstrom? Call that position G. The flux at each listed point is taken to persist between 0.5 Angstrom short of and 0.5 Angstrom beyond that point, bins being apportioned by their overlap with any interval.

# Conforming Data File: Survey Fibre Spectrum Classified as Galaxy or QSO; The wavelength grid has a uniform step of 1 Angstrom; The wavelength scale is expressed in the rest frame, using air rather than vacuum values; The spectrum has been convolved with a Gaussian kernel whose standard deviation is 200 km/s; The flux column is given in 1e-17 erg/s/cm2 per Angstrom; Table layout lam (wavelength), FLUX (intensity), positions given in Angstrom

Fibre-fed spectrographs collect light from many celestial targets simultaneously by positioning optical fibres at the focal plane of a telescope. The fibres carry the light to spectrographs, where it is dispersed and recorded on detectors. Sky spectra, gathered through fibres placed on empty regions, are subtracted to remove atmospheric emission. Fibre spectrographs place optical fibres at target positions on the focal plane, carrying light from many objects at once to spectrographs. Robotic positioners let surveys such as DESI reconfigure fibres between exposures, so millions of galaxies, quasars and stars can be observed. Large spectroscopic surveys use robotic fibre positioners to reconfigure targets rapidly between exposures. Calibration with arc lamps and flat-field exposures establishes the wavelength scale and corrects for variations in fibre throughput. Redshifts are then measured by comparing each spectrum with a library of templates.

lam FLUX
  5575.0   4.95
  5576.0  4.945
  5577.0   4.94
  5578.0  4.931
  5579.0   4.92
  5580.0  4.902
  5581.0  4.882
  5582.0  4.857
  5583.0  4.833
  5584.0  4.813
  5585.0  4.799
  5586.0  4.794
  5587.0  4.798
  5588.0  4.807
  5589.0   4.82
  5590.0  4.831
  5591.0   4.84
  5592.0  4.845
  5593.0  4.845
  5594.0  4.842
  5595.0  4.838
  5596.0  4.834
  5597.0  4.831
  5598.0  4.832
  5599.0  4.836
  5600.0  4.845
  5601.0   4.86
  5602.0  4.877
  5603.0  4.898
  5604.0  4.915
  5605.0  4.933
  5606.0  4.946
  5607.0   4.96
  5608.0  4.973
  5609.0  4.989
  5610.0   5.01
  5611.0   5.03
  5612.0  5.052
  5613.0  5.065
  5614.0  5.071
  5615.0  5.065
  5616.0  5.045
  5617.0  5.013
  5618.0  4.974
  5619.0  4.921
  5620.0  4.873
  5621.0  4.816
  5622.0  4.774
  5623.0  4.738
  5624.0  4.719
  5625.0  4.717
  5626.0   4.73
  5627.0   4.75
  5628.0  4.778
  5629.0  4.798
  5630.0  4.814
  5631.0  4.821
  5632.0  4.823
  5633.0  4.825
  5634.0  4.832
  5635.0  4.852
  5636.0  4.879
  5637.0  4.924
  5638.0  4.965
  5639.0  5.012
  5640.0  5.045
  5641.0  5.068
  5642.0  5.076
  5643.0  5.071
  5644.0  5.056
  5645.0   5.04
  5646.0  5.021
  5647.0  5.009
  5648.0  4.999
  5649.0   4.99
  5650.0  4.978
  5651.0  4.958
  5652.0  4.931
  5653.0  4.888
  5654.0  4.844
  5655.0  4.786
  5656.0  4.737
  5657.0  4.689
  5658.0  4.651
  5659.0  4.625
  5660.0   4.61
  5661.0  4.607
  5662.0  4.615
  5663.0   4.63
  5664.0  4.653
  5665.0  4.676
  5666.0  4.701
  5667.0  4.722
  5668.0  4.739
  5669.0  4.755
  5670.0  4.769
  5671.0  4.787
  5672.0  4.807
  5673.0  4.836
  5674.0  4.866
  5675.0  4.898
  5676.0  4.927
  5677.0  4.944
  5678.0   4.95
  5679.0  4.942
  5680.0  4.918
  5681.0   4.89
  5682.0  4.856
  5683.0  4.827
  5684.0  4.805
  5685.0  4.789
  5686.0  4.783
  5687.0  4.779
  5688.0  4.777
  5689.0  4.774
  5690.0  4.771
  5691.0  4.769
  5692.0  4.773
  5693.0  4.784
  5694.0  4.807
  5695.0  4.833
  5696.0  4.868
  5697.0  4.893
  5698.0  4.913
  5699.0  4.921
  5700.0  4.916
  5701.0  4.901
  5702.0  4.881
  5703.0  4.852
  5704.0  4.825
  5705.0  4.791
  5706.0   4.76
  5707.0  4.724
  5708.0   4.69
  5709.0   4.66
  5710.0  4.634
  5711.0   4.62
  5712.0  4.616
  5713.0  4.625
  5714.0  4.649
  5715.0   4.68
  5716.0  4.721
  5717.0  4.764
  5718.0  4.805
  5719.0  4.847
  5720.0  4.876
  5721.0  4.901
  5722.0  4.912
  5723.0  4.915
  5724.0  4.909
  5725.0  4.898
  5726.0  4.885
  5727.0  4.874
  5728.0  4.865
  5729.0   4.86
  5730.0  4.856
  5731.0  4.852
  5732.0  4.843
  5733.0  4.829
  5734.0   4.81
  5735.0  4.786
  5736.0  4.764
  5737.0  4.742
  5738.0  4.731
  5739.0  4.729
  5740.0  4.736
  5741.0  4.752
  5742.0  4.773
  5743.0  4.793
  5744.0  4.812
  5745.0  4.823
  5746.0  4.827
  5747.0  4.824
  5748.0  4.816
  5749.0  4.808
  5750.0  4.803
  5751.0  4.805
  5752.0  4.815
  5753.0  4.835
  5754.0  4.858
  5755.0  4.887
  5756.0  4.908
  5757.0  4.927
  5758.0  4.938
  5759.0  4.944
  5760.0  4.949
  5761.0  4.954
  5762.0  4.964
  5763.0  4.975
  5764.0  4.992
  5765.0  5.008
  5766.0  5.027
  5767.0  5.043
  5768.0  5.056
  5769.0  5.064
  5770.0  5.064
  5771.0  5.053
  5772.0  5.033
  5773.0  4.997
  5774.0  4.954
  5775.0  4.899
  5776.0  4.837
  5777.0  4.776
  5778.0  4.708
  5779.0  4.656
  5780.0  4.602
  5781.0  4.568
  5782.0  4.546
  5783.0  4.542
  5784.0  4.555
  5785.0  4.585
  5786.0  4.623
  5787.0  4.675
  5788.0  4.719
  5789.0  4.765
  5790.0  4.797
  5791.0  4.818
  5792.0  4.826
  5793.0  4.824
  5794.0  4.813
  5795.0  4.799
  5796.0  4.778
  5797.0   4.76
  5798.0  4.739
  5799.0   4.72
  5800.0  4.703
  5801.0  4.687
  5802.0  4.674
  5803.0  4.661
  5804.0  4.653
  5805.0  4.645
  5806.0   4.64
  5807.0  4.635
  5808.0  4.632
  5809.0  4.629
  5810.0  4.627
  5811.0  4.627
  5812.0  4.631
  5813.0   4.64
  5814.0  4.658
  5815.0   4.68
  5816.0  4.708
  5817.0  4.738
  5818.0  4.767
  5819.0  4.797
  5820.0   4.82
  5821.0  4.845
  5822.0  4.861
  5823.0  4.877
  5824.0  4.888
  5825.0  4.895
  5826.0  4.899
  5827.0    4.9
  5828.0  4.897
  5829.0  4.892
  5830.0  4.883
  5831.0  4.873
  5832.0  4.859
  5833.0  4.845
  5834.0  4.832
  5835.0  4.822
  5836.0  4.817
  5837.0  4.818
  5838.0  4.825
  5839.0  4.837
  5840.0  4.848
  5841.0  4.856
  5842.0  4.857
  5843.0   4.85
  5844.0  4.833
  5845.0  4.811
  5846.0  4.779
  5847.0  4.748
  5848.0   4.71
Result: 5645.0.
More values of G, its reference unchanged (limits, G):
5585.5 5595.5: 5592.0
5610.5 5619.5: 5614.0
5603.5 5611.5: 5611.0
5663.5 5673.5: 5673.0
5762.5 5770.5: 5769.0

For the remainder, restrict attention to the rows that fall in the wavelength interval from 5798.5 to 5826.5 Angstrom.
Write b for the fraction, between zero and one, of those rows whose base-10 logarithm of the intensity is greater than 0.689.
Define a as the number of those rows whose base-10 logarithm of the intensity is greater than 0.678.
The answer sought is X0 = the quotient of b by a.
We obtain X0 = 0.012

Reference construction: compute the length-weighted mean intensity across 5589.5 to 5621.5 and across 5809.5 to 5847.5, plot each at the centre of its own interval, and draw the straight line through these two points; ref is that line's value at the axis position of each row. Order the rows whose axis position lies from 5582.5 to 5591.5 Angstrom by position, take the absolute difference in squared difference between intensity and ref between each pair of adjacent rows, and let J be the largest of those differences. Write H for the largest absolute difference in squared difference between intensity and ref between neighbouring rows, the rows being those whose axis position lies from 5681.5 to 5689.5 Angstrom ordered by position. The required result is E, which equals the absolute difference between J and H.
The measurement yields 0.001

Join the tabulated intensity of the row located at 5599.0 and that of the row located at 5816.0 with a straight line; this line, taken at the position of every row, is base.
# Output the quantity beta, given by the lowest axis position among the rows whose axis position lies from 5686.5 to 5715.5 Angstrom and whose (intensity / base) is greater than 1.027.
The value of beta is 5698.0 Angstrom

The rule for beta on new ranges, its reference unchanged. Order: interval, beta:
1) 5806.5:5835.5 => 5821.0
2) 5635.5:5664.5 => 5638.0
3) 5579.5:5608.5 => 5608.0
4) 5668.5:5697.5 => 5676.0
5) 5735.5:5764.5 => 5755.0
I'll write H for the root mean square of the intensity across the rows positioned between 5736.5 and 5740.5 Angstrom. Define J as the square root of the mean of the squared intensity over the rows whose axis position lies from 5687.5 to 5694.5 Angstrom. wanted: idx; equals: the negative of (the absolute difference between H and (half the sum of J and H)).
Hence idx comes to -0.022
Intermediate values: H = 4.73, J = 4.78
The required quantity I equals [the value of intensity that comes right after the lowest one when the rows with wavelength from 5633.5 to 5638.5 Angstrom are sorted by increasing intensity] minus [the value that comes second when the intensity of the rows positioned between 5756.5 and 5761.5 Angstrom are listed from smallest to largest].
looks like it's -0.09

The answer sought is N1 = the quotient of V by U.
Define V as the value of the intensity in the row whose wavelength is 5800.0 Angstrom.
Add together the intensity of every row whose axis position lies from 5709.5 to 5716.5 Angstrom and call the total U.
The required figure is 0.145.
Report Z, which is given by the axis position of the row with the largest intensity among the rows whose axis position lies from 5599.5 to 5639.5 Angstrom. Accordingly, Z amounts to 5614.0 Angstrom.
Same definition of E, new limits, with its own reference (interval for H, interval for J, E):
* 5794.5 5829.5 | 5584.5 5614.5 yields 0.001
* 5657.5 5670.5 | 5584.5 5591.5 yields 0.010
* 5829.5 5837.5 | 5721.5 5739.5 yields 0.003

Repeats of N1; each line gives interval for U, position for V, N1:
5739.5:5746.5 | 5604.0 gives 0.147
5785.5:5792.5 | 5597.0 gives 0.145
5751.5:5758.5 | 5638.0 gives 0.145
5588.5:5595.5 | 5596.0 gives 0.143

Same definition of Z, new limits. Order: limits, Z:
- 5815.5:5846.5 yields 5827.0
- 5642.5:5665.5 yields 5643.0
